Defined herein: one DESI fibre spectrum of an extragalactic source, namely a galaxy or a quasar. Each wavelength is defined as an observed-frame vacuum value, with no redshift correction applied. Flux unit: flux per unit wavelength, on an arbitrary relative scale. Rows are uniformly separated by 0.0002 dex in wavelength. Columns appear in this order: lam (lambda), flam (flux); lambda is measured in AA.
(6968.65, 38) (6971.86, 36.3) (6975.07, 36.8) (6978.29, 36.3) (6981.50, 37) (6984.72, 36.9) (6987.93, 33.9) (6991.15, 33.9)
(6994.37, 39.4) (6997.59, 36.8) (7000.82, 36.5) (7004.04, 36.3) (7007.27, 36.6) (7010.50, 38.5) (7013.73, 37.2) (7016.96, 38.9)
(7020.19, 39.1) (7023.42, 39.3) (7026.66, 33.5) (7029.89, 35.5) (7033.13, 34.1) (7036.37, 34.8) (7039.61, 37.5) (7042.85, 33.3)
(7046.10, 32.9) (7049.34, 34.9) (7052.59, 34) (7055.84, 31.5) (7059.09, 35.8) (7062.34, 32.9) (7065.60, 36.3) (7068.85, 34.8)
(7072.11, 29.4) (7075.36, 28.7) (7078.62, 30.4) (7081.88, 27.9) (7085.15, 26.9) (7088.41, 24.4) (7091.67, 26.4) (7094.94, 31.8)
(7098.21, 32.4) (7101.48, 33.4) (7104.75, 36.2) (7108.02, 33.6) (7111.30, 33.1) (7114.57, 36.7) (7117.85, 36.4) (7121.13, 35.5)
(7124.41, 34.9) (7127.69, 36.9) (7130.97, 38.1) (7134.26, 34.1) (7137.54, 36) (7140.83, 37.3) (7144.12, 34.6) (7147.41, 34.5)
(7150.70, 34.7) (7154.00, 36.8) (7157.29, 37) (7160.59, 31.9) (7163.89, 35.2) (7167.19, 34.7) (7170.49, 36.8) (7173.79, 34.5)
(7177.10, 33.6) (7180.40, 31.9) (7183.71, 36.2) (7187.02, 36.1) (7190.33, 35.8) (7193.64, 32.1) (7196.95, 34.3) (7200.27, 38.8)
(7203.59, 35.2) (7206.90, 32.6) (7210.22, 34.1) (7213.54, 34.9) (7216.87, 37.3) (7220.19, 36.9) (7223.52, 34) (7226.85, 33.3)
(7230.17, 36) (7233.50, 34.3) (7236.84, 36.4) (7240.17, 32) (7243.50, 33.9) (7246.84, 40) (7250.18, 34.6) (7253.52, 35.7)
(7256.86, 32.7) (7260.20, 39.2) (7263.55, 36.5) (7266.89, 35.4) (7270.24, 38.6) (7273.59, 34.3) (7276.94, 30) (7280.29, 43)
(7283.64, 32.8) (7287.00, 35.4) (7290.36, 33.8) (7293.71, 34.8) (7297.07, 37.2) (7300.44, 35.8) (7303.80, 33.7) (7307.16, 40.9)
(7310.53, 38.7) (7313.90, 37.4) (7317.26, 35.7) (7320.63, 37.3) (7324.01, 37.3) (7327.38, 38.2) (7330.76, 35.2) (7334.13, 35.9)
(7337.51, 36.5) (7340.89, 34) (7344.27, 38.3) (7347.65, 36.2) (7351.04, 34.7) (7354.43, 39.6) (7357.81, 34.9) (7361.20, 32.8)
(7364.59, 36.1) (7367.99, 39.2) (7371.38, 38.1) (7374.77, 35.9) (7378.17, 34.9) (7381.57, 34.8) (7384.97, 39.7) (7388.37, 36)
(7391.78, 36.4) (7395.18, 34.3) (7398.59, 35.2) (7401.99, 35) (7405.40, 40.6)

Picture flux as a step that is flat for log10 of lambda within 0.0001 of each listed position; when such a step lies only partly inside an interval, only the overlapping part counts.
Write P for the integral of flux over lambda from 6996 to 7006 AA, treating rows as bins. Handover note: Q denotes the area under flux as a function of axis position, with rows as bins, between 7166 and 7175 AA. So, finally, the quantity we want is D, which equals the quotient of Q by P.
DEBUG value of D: 0.87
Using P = 365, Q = 319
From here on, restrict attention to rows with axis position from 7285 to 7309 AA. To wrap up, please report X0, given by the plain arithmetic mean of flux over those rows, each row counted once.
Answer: 35.9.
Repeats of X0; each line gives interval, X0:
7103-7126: 35.2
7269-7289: 35.7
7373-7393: 36.3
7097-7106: 34.0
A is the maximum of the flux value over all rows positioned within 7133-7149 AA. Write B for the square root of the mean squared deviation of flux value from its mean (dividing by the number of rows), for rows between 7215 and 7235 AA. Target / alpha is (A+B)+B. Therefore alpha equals 40.3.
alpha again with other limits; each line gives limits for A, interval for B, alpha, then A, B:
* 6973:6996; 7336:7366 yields 43.4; 39.4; 2.0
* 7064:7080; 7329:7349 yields 38.9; 36.3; 1.3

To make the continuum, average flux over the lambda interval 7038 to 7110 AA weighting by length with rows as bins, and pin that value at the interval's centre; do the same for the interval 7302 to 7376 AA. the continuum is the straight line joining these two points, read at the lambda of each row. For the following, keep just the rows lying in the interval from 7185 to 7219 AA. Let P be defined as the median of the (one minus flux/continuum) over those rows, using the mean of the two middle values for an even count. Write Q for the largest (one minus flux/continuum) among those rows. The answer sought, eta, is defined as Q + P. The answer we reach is 0.04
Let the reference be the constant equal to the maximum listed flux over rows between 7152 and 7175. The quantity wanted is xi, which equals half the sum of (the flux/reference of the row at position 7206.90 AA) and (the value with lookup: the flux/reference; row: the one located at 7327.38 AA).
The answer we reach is 0.957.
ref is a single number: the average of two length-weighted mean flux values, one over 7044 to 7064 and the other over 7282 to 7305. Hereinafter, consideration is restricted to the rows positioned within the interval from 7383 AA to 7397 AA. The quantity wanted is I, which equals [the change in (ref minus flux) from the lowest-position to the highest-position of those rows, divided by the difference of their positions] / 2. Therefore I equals 0.26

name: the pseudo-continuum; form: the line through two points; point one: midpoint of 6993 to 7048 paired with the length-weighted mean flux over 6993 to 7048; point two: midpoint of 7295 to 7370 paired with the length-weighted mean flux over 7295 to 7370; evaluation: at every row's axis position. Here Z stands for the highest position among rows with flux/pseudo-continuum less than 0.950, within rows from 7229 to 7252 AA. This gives 7250.18 AA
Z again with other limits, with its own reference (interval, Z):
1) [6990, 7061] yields 7055.84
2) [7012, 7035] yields 7033.13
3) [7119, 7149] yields 7147.41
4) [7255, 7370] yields 7361.20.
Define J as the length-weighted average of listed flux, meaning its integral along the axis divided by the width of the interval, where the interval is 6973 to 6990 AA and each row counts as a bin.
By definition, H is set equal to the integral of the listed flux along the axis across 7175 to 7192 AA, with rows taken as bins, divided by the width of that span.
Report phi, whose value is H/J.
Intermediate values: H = 34.7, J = 36.1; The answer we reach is 0.96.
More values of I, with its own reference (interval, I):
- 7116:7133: -0.06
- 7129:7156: 0.03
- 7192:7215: -0.07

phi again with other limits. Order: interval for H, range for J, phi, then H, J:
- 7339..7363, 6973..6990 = 0.99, 35.8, 36.1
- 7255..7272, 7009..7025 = 0.94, 36.5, 38.6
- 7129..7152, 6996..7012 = 0.97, 35.7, 36.9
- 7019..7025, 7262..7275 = 1.08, 39.2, 36.2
